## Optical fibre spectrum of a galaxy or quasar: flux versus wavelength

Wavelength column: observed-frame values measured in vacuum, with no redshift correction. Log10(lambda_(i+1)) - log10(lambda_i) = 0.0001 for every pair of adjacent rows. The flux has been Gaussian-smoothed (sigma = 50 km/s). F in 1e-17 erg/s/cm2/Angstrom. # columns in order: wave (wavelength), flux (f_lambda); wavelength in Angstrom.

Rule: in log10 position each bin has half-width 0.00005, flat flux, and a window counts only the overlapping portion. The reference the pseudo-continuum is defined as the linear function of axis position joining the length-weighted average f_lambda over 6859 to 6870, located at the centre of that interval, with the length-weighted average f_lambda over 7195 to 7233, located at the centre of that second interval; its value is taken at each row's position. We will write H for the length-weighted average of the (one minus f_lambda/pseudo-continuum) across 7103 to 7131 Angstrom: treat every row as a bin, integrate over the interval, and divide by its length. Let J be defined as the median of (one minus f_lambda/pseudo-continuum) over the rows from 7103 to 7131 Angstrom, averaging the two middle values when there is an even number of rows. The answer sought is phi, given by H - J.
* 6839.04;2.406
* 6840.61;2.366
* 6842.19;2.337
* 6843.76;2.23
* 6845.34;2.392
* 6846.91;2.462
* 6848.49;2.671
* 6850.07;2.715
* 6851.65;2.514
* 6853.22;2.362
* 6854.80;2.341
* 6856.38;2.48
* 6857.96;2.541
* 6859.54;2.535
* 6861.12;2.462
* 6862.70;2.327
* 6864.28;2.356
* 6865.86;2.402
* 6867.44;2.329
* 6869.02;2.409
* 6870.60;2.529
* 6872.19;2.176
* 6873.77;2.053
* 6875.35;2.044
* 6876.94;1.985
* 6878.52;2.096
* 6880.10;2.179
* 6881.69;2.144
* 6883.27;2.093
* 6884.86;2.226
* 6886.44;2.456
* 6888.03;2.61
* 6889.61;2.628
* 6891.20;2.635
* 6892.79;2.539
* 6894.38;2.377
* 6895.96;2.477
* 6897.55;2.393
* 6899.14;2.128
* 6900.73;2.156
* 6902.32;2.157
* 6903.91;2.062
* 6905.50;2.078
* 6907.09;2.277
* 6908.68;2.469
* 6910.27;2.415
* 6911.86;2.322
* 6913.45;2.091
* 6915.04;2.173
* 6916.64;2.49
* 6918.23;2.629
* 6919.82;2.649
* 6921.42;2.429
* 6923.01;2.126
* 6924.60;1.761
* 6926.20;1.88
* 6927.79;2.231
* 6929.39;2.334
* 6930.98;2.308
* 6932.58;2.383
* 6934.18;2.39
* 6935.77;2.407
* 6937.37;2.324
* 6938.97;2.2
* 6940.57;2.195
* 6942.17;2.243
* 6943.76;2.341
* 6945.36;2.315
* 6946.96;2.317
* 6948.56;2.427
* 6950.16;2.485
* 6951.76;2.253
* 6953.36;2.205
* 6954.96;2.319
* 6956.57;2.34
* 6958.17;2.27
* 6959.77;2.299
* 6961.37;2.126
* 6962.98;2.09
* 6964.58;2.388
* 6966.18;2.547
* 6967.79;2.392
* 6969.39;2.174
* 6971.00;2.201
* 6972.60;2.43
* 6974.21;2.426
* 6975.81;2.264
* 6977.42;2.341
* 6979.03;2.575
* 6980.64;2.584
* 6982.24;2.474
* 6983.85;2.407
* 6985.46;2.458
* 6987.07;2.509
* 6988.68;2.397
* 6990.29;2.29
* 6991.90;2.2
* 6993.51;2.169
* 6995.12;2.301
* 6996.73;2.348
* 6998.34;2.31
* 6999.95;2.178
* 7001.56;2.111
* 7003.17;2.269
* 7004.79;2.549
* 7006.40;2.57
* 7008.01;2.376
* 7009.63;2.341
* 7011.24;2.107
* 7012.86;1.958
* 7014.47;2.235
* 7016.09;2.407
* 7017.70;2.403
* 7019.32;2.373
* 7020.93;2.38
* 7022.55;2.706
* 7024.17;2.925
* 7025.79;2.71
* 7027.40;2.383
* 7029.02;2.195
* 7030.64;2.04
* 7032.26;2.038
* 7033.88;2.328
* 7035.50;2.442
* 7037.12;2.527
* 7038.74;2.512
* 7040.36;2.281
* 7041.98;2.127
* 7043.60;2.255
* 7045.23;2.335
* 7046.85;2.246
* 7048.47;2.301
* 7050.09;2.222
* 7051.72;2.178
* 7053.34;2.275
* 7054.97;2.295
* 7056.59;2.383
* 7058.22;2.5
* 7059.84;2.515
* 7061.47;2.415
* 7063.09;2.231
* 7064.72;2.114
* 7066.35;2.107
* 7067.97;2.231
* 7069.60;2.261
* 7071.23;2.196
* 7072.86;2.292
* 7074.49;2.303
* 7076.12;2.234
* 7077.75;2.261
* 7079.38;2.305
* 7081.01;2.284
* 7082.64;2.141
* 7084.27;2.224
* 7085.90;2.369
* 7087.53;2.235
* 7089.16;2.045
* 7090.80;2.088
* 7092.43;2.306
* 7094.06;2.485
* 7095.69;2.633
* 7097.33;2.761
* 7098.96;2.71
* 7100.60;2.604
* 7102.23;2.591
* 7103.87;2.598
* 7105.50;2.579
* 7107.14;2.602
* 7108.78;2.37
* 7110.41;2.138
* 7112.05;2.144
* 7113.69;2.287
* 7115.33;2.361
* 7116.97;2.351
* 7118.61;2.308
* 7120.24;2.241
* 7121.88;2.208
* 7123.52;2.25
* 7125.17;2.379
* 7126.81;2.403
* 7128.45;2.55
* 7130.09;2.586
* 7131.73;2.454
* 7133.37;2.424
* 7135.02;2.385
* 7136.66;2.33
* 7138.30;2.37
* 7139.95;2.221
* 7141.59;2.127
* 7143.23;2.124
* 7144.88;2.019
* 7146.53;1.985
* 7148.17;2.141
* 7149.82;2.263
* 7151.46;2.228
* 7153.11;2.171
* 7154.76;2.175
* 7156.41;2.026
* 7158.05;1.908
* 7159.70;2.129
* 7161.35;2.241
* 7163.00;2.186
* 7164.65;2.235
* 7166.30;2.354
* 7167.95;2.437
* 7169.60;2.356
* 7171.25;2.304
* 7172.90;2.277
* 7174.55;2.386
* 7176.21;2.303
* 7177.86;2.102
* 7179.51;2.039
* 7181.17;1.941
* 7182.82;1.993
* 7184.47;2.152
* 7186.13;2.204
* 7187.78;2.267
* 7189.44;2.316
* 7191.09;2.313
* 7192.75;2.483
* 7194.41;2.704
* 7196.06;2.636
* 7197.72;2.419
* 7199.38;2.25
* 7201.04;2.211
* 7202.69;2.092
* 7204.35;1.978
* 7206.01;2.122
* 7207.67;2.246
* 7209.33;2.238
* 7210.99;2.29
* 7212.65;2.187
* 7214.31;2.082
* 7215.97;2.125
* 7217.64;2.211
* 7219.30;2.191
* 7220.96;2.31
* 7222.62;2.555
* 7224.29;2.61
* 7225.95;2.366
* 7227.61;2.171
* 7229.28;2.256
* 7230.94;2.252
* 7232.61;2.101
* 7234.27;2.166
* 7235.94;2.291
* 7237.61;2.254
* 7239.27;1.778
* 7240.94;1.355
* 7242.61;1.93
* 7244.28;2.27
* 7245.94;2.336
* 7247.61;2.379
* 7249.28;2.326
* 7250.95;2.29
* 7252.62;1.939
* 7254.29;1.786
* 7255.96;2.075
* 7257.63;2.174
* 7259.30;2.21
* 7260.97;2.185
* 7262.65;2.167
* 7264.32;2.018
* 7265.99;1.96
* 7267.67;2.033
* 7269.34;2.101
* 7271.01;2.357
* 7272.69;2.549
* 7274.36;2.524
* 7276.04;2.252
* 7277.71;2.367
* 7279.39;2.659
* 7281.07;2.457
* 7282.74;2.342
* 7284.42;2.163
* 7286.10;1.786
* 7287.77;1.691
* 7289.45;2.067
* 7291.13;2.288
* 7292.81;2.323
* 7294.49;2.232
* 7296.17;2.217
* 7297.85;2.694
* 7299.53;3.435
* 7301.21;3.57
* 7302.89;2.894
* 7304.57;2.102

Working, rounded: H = -0.032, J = -0.026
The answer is -0.01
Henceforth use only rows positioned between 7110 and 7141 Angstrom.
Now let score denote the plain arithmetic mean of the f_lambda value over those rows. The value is 2.34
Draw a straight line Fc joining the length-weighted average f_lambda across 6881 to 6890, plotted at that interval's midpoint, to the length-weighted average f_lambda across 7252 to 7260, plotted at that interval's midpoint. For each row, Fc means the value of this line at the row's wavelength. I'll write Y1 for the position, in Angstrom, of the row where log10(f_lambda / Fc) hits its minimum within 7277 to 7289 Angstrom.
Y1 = 7287.77 Angstrom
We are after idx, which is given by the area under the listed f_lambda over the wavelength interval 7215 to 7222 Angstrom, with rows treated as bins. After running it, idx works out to 16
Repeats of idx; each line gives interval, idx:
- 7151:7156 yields 11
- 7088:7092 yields 8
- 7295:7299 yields 10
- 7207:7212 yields 11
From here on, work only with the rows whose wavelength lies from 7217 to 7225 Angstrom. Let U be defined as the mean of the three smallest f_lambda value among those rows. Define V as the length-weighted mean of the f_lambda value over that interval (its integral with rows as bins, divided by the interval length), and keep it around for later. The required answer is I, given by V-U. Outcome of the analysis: 0.14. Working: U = 2.24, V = 2.38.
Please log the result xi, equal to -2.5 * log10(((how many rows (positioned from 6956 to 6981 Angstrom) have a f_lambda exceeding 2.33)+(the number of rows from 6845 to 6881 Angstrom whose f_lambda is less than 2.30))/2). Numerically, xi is -2.2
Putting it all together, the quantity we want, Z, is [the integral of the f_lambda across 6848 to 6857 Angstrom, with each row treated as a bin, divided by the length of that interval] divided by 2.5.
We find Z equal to 1.00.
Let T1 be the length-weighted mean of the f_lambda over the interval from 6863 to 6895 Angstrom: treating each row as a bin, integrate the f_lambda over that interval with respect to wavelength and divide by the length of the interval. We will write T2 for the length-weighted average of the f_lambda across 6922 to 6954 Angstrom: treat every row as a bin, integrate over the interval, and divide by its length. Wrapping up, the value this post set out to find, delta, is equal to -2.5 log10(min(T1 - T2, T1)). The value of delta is 3.2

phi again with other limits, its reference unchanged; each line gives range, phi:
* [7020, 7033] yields -0.02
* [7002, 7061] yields -0.01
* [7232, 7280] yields 0.01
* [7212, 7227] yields -0.04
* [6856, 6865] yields 0.01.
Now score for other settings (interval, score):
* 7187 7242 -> 2.24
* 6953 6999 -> 2.34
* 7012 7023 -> 2.35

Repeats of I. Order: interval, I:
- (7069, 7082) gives 0.03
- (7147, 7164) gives 0.12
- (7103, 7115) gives 0.20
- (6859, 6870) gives 0.07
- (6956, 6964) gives 0.07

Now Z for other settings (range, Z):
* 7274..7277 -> 0.95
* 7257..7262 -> 0.87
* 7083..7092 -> 0.88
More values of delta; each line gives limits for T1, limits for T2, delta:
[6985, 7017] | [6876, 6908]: 4.3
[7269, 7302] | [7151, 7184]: 1.7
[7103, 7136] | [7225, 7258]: 1.5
